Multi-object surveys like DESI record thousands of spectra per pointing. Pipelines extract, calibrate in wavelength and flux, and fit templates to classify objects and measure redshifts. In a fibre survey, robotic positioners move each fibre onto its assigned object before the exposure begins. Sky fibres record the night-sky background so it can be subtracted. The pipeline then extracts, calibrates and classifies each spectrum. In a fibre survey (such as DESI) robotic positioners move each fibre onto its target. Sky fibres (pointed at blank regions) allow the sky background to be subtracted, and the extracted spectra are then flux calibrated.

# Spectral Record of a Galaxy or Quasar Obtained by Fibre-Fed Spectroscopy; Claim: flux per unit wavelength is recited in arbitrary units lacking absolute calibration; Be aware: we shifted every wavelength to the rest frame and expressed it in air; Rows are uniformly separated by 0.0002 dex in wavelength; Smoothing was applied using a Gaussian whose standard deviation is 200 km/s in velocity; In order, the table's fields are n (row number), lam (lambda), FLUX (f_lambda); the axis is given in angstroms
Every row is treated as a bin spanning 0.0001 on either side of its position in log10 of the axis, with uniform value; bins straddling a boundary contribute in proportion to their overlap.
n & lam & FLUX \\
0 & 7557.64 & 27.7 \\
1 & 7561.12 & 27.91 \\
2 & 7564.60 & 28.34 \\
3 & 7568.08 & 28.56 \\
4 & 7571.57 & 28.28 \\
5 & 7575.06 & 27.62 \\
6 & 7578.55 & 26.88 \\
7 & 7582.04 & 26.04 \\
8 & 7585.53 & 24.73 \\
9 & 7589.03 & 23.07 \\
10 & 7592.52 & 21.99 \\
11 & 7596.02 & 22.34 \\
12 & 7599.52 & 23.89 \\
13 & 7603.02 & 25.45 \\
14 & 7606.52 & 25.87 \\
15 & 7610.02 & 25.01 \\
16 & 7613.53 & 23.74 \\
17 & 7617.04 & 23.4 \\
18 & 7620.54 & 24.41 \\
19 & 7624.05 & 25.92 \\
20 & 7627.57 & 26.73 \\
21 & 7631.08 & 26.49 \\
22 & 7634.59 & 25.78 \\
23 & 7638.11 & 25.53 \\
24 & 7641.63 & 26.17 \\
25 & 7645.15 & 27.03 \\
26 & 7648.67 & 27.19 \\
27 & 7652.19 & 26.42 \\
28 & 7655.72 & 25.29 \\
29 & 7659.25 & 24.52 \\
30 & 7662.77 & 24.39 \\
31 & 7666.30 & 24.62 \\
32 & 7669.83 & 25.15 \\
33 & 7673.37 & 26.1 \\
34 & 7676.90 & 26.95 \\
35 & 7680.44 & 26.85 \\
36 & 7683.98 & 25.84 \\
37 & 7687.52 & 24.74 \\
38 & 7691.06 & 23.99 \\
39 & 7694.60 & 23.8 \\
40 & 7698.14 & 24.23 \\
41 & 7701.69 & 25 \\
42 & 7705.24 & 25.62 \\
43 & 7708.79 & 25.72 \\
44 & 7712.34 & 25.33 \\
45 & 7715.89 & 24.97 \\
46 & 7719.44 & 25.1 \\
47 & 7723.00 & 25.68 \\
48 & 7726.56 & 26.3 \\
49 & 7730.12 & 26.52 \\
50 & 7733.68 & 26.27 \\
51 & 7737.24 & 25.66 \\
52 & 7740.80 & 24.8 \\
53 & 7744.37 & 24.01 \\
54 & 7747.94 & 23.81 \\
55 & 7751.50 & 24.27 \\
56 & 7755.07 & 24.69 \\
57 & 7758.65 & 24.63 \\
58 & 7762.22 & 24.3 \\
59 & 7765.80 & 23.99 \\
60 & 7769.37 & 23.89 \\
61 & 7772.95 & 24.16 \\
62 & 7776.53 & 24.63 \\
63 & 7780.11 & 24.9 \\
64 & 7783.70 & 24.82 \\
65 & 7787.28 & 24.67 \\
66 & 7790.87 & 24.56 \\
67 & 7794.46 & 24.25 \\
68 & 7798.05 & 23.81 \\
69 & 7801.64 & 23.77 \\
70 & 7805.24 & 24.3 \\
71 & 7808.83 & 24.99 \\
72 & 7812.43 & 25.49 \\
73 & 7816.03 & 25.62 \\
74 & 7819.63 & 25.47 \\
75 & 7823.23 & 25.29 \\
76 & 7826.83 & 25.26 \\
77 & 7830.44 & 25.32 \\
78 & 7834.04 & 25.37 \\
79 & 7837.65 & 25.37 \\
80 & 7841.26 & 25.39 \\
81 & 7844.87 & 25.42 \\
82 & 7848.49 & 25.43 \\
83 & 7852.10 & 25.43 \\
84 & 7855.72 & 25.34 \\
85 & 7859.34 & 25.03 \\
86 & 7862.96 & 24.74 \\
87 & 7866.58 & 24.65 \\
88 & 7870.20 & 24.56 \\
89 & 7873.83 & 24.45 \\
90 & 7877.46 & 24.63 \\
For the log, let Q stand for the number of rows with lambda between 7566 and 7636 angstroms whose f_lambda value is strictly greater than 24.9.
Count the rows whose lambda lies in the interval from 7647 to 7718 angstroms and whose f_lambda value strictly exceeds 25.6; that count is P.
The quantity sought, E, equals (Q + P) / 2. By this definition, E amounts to 10.0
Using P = 8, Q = 12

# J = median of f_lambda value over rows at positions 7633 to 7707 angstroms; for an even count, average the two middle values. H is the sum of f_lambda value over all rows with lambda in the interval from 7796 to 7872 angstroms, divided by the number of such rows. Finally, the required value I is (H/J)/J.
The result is 0.038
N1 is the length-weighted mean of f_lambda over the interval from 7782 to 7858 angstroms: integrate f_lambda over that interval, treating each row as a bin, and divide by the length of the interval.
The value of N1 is 25.0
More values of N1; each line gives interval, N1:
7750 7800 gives 24.4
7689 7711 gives 24.7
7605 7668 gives 25.5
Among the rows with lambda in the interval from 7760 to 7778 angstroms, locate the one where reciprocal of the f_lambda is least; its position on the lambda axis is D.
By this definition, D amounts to 7776.53 angstroms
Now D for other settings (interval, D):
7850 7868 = 7852.10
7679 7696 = 7680.44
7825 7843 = 7841.26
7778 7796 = 7780.11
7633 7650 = 7648.67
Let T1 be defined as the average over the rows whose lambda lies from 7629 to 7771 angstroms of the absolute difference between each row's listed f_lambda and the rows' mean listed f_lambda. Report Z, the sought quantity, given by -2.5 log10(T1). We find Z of 0.2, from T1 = 0.85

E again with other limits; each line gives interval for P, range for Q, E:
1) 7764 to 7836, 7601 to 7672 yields 7.5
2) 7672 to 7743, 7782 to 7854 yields 12.0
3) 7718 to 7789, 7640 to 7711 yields 9.0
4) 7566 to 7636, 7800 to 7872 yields 12.5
